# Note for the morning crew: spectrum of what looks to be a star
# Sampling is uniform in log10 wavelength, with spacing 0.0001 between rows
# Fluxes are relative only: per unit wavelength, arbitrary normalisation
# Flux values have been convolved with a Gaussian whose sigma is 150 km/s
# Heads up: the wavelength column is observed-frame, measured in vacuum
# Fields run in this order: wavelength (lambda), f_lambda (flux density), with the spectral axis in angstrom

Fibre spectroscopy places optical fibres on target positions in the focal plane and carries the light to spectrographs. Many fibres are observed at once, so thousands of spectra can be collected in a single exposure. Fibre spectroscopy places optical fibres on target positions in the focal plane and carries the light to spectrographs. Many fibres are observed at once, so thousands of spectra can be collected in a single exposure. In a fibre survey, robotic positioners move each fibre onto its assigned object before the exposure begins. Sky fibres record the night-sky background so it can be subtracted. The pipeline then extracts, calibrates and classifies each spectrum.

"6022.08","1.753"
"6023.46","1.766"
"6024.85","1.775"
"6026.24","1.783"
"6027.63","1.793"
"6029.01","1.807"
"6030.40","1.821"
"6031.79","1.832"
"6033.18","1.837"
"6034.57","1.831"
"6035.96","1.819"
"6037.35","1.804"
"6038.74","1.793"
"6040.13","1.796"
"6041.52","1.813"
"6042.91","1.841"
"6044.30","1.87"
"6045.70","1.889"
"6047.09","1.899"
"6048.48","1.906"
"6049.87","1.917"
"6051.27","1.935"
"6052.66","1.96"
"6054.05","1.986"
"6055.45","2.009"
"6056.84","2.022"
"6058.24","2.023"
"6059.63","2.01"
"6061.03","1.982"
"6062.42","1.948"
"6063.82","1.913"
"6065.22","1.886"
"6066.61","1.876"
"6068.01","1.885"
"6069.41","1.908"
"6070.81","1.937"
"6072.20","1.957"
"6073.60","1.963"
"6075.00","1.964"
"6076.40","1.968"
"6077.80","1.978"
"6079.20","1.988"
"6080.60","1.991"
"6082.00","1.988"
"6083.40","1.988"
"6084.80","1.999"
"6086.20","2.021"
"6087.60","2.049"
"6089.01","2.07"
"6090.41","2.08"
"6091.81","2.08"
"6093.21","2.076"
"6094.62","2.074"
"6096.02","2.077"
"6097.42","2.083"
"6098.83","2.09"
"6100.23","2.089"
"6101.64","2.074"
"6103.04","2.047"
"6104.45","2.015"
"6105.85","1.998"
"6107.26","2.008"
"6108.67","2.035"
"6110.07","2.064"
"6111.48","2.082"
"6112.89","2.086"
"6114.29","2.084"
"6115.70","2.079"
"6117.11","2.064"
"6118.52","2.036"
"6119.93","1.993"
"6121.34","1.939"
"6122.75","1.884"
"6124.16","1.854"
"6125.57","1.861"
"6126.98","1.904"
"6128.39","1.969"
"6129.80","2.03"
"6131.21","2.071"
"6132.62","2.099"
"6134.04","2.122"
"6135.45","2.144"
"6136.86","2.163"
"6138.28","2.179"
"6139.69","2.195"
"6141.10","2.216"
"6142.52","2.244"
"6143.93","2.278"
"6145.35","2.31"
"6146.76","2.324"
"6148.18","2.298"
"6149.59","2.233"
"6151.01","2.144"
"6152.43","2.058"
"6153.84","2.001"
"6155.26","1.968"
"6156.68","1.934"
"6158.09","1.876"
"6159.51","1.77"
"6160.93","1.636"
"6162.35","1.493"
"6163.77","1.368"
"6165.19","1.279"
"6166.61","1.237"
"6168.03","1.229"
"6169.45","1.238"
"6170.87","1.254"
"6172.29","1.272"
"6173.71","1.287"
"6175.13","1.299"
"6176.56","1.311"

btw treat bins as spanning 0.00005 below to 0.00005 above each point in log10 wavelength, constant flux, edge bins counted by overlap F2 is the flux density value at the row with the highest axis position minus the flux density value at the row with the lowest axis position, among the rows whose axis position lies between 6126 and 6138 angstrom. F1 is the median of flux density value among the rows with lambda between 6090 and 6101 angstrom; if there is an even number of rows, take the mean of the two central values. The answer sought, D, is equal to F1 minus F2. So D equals 1.82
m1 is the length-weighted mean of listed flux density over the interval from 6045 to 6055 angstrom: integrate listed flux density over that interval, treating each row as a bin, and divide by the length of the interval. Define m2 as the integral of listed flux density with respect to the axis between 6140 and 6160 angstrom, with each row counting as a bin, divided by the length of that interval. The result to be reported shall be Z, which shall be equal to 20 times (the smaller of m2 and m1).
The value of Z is 39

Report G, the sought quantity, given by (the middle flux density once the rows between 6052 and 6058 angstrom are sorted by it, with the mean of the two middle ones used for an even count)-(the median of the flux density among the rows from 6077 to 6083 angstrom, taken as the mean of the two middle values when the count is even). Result 0.01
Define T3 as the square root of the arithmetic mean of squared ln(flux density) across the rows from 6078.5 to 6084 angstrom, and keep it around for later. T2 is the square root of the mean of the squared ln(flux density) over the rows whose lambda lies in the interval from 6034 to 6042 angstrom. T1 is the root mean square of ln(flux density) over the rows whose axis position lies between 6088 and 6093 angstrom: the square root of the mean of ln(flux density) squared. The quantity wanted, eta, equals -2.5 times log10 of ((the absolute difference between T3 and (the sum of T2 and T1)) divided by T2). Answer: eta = -0.08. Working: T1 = 0.73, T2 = 0.593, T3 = 0.69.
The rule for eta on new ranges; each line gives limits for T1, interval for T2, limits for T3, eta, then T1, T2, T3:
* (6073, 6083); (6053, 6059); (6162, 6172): -0.50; 0.68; 0.698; 0.27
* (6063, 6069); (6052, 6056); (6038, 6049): -0.03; 0.64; 0.686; 0.62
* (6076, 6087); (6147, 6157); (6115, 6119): 0.05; 0.69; 0.738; 0.72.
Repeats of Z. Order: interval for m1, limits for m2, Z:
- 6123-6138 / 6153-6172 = 31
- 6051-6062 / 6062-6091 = 39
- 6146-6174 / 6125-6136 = 34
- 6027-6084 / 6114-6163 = 38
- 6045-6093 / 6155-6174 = 30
